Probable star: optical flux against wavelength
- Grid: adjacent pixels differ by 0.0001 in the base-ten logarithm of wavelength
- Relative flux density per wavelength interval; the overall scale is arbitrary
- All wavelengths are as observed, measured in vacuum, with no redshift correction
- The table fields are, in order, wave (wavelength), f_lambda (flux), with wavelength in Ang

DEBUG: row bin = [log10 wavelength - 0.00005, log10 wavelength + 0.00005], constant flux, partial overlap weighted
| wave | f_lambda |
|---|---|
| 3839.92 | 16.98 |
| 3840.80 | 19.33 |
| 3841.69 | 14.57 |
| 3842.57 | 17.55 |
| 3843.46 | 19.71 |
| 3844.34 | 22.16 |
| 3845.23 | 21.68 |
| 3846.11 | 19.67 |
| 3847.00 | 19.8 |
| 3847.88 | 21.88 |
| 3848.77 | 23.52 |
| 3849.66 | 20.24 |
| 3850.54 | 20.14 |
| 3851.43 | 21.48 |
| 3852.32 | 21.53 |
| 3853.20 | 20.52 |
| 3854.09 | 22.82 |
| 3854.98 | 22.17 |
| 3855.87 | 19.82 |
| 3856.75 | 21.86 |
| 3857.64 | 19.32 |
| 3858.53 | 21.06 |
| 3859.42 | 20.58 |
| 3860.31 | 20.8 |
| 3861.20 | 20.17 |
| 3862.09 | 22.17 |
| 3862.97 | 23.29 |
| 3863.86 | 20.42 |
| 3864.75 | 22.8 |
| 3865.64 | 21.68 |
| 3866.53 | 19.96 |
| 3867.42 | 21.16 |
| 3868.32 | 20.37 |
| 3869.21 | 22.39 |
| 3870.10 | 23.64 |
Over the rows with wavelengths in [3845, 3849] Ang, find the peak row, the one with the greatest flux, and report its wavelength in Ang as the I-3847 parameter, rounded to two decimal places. 3848.77 Ang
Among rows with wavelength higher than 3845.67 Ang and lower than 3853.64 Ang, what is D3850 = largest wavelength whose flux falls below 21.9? 3853.20 Ang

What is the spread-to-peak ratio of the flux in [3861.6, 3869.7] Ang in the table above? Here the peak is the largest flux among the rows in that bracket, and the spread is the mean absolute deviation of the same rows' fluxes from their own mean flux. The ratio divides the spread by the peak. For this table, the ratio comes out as 0.0422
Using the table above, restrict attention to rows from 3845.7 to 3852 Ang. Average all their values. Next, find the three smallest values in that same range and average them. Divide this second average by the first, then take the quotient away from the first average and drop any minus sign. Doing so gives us 20.01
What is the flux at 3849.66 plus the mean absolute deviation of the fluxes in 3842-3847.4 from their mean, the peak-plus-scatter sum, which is 21.5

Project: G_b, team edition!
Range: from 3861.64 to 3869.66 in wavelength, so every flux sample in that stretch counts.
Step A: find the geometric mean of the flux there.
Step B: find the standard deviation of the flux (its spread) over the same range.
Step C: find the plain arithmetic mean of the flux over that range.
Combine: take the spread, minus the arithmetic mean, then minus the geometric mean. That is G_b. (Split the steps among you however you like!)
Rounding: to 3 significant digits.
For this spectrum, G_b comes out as -42.0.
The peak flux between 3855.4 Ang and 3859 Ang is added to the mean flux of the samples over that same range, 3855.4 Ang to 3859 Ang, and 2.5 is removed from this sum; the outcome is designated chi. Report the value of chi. 39.9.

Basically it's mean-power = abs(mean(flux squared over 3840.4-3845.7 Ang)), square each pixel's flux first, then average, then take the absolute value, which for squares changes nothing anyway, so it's 374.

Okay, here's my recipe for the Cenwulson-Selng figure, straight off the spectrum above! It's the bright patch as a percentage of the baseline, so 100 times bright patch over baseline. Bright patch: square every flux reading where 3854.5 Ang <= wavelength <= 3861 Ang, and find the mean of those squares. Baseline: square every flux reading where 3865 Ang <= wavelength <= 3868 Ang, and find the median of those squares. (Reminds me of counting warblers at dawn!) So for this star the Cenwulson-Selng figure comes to 97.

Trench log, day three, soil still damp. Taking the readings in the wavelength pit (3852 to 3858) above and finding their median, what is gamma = 21.5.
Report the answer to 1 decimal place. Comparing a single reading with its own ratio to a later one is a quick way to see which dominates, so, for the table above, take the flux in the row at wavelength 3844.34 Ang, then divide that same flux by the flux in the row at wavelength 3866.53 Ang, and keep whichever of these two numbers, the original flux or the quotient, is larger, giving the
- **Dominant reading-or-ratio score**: 22.2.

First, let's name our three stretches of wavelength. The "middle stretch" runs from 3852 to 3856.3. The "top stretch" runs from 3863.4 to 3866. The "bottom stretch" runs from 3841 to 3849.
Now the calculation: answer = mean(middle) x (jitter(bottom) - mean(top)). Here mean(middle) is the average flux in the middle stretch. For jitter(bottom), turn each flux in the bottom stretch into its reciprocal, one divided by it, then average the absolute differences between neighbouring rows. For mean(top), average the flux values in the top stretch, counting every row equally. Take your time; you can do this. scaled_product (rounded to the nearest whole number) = -462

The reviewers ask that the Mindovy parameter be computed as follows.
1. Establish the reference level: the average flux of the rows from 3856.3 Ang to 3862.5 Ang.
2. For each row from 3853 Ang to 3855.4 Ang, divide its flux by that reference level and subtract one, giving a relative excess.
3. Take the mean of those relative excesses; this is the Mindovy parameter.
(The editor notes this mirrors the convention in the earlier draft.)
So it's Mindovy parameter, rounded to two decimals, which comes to 0.05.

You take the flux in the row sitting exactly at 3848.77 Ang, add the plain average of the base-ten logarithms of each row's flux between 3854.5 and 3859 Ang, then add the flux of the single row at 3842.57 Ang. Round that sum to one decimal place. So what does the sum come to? 42.4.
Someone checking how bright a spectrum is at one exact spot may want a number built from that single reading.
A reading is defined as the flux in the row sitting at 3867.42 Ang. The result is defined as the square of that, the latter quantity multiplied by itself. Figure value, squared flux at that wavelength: 448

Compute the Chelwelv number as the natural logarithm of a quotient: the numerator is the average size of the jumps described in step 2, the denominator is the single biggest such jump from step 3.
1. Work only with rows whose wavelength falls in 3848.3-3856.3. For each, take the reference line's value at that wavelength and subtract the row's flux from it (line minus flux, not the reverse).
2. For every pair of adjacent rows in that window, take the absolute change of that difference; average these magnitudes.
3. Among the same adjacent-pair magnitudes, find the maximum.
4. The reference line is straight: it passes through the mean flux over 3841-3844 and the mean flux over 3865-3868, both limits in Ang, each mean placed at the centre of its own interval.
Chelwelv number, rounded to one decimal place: -0.9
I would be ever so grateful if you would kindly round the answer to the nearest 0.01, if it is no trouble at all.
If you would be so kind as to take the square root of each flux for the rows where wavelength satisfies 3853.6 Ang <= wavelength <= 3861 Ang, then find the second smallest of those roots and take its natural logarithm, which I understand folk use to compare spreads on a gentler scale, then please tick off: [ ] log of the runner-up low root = 1.49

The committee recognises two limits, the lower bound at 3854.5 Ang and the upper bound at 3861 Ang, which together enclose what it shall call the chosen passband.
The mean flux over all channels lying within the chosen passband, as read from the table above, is 20.8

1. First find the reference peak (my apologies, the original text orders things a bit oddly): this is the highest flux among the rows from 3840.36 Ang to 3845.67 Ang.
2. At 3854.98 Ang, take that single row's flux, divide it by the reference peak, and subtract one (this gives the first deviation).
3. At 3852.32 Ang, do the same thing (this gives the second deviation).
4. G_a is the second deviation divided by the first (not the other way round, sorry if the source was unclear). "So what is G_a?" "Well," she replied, -63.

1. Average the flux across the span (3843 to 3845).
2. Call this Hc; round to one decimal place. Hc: 20.9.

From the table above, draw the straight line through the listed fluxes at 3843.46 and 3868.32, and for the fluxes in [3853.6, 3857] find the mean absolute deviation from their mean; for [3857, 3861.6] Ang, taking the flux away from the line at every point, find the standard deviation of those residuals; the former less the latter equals 0.3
